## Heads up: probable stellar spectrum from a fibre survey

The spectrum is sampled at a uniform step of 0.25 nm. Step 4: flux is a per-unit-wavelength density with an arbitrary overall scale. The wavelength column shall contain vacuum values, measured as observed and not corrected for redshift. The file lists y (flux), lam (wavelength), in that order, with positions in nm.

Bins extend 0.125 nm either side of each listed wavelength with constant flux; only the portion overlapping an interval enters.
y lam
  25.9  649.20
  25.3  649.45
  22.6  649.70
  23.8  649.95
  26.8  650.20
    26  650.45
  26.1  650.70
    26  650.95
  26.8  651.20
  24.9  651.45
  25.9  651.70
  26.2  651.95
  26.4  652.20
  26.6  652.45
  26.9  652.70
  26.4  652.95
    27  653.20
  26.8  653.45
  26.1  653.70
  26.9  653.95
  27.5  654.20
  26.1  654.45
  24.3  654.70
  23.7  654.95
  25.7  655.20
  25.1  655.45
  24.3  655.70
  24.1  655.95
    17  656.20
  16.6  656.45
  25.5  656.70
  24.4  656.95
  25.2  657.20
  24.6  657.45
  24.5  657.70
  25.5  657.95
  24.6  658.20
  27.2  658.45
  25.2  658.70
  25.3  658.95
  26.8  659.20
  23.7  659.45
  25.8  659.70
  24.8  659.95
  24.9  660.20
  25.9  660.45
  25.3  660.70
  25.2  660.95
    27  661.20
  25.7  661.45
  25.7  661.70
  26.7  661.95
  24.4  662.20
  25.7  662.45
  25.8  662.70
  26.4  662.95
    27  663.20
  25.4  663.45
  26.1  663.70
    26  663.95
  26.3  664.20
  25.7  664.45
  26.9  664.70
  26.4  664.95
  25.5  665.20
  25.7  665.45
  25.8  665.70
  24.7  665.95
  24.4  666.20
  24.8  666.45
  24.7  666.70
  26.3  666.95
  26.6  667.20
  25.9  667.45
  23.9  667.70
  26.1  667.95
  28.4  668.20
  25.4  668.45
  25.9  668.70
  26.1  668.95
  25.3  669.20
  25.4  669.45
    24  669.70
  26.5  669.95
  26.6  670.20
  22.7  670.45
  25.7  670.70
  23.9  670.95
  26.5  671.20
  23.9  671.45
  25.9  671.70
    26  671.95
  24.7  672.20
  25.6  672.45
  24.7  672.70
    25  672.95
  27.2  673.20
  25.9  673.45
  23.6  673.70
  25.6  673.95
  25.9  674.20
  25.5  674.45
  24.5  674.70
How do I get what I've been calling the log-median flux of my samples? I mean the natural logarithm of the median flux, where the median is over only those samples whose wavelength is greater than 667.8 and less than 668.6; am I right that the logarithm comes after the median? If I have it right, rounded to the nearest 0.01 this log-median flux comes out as 3.26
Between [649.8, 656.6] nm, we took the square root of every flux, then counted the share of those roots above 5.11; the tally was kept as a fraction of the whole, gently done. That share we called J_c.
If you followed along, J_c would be 0.41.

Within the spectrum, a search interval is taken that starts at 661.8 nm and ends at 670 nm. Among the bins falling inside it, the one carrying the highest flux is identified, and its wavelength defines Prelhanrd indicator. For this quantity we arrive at 668.20 nm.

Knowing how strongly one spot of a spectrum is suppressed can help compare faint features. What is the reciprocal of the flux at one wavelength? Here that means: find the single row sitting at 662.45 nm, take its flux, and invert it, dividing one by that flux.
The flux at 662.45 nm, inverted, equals 0.0389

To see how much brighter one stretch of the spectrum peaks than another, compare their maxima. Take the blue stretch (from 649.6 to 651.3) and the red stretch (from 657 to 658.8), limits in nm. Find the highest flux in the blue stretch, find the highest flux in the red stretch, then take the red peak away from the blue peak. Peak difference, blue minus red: -0.40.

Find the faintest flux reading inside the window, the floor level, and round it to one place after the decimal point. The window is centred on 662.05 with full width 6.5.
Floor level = 23.7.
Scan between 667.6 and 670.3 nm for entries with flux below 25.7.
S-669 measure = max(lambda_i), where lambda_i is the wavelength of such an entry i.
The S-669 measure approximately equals 669.70 nm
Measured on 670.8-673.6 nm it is 672.95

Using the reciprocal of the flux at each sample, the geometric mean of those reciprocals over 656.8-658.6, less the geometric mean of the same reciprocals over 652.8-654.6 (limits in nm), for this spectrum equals 0.0023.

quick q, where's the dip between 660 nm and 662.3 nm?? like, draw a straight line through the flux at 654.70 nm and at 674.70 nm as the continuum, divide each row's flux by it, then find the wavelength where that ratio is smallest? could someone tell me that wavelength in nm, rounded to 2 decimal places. 662.20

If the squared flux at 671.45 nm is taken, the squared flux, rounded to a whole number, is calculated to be 571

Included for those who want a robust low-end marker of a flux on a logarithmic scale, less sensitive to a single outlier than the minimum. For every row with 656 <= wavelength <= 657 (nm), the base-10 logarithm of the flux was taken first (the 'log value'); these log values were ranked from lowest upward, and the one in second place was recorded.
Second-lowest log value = 1.23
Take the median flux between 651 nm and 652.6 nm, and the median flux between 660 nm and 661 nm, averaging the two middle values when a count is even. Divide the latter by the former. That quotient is 0.96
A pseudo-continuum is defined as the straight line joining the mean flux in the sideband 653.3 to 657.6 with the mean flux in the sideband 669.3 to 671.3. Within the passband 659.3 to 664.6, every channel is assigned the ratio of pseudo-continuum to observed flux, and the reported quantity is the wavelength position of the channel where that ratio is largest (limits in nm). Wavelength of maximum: 659.45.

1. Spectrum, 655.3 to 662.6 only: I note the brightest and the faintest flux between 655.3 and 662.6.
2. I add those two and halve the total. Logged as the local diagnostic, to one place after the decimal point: 21.9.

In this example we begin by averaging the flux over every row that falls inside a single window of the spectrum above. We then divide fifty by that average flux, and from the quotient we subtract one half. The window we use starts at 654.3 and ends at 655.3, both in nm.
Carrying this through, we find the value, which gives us 1.50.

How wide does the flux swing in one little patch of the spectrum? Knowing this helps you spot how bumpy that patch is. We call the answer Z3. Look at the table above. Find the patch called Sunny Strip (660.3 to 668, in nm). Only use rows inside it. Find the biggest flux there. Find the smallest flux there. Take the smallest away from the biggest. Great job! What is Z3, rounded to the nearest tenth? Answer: 3.1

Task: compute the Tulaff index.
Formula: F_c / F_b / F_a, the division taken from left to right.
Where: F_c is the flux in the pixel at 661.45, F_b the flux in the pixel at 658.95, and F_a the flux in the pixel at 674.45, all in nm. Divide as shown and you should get 0.0398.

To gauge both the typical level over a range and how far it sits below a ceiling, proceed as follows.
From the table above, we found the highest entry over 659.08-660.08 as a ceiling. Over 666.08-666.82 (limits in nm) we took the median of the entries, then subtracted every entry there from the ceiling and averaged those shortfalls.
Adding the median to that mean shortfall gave 26.9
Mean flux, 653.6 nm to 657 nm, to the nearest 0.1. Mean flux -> 24.1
